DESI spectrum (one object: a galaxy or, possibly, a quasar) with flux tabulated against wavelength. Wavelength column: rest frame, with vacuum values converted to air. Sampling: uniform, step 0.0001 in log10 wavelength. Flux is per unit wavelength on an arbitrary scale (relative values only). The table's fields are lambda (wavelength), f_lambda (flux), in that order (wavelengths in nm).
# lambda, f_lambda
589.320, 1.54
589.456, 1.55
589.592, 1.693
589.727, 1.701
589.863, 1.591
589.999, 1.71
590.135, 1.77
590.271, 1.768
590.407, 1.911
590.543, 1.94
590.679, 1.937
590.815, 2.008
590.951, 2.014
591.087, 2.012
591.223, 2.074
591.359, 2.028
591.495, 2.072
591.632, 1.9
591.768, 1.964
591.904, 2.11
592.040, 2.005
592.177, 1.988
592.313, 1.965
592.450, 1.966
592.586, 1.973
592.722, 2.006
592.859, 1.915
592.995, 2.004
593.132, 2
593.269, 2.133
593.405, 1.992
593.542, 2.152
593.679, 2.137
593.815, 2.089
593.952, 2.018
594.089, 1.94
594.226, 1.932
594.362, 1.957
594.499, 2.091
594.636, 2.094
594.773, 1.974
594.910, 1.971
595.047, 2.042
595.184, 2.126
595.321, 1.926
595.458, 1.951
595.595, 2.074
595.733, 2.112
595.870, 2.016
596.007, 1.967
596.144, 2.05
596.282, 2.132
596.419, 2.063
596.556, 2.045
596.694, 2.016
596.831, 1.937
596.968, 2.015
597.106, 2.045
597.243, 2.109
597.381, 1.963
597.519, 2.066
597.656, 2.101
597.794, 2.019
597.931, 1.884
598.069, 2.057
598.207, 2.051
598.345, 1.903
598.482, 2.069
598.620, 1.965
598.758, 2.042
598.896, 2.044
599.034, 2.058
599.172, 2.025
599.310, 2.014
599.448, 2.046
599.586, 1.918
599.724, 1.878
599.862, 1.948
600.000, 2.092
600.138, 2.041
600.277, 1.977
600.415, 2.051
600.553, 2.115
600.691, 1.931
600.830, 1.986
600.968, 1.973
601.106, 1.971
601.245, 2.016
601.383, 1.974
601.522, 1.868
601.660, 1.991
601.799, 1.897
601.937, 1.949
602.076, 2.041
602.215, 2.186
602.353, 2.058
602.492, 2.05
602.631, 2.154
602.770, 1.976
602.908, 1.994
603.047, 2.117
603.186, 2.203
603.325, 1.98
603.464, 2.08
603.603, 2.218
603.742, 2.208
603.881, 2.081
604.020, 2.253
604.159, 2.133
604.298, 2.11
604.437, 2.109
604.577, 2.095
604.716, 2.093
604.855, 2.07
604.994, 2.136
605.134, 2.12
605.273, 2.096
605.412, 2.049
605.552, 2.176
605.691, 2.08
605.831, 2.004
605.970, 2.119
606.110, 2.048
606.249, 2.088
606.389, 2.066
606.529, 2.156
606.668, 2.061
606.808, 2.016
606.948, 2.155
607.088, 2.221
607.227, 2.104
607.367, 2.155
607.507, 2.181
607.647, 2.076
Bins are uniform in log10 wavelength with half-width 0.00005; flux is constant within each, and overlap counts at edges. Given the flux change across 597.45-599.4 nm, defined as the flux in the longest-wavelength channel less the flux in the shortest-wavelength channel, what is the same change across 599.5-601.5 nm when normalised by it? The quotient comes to -1.1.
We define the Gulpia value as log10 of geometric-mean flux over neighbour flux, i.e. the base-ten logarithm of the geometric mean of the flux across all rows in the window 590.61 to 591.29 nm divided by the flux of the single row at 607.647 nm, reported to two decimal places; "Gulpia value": -0.01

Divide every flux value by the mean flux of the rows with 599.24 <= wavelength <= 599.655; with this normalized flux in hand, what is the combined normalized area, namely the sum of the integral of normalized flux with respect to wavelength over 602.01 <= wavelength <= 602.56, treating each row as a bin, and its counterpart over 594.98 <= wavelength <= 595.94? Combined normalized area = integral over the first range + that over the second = 1.56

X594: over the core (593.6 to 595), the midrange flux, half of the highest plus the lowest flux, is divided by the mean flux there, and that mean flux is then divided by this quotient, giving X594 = 2.01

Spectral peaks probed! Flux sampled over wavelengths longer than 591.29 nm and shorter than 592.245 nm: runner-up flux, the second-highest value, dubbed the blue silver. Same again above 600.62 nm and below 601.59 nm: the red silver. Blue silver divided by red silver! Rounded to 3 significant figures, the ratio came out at 1.04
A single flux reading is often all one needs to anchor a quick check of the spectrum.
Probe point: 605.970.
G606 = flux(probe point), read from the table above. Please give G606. 2.119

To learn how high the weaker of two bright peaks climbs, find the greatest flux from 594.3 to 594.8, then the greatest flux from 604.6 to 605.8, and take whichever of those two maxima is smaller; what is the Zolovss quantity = 2.09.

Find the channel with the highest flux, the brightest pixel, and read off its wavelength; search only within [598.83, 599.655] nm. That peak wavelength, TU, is 599.034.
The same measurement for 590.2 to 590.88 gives 590.815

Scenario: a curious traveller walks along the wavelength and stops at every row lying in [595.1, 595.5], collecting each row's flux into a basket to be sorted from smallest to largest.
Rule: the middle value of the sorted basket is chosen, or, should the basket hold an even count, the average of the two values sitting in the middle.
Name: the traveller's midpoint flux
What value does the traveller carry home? 1.951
